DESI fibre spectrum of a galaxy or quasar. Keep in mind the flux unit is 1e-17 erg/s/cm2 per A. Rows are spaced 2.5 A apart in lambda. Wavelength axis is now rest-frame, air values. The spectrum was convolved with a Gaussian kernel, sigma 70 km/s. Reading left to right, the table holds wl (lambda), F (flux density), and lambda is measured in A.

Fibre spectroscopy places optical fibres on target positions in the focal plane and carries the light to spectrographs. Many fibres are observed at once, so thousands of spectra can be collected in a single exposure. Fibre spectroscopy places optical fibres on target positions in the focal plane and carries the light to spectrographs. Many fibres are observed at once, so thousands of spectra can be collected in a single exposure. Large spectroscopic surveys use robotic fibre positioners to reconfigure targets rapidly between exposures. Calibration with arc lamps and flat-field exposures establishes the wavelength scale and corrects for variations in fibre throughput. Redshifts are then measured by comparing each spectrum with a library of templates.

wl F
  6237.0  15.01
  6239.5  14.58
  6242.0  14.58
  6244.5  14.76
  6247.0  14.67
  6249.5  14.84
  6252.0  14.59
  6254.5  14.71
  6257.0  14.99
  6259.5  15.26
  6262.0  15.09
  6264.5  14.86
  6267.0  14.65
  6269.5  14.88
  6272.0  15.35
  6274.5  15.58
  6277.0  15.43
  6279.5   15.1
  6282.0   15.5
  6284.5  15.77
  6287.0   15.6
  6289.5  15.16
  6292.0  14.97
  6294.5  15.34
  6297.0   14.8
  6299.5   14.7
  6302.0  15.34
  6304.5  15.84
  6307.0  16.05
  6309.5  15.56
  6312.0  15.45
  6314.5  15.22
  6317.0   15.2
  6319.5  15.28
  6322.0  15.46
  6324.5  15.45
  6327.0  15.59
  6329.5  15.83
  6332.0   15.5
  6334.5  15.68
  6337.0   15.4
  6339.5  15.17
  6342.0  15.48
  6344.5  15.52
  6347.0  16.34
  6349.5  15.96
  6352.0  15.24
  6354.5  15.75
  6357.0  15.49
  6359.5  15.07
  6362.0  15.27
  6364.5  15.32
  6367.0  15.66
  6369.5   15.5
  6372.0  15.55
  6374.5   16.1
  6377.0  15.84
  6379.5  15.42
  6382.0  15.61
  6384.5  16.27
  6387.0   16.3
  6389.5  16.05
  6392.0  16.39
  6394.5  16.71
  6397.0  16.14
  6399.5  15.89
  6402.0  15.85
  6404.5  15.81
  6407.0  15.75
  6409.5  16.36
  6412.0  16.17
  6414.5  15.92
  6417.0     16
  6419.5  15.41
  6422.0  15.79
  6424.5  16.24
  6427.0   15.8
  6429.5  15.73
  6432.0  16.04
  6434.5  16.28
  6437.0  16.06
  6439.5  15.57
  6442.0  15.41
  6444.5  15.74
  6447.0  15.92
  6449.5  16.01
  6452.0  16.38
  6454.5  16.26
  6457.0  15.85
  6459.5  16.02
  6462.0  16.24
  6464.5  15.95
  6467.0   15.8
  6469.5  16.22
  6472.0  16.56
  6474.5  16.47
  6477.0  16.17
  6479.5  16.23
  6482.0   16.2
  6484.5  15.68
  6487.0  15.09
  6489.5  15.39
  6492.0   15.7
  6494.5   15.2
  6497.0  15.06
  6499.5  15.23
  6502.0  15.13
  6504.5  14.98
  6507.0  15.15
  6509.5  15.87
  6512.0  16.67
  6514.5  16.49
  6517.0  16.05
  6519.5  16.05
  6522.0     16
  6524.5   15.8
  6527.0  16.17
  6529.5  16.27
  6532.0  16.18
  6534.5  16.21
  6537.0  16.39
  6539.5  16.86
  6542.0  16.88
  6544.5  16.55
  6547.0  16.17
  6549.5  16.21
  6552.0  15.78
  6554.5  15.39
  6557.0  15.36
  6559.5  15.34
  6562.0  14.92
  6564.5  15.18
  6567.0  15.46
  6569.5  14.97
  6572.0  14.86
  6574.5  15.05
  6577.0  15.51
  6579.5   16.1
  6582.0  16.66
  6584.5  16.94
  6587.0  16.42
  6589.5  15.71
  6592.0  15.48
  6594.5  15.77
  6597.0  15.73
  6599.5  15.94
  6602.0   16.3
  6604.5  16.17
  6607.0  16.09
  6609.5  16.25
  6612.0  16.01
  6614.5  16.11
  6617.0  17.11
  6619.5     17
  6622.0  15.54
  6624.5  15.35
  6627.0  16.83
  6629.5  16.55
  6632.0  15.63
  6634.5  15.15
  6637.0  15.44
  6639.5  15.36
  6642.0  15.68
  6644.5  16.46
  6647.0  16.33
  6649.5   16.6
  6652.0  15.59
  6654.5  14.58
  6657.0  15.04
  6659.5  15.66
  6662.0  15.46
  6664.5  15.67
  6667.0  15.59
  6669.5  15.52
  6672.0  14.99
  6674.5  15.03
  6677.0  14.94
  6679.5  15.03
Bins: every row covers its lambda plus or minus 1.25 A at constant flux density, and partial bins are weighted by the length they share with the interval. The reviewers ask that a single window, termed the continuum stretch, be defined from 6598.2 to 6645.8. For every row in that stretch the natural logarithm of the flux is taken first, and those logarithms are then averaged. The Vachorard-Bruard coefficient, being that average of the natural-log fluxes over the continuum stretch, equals 2.78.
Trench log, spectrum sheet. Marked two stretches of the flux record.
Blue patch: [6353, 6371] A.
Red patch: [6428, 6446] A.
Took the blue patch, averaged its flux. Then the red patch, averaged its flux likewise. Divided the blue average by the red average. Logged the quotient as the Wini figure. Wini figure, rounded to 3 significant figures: 0.975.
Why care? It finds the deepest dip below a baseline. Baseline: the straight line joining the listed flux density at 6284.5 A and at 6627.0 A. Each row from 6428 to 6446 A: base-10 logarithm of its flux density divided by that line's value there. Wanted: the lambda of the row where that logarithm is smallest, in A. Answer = 6442.0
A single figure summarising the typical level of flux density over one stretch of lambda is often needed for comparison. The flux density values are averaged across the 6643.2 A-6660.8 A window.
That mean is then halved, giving 7.88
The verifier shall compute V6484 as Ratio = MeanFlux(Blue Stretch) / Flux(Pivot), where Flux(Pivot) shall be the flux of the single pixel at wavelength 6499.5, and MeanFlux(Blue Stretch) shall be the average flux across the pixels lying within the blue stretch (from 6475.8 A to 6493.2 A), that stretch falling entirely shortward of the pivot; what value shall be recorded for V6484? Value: 1.04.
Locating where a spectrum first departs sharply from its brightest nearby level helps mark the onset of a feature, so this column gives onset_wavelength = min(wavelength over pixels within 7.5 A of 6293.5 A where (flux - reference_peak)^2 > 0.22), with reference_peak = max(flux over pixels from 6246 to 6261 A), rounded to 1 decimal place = 6299.5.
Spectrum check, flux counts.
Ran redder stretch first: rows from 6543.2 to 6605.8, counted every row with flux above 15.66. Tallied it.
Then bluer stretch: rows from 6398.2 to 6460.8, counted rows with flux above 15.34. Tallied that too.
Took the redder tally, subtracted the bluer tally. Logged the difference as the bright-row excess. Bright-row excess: -11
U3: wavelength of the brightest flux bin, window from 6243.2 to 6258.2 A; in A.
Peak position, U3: 6257.0 A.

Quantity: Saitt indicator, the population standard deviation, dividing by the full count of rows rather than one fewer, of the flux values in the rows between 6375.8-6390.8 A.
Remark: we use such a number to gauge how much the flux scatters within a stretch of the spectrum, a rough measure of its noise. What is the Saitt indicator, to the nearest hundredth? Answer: 0.33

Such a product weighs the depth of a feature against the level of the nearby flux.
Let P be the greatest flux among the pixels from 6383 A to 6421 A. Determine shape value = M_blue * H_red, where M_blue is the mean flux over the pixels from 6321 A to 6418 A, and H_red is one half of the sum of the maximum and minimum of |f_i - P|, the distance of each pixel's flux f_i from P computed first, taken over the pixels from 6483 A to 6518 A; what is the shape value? 14.0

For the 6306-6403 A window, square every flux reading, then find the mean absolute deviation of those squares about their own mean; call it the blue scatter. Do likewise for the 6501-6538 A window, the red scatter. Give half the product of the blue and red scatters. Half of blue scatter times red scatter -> 61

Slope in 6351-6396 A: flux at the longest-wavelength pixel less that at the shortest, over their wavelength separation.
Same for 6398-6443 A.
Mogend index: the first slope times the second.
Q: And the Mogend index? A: -0.0004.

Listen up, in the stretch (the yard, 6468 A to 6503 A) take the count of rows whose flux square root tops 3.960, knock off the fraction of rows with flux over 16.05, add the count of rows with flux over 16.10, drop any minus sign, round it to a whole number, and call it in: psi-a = 13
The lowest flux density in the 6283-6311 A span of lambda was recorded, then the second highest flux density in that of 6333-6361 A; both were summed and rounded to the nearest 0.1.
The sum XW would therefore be 30.7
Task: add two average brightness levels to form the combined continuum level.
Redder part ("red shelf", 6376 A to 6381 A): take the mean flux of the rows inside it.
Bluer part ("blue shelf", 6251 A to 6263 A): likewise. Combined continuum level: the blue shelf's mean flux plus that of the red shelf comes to 30.6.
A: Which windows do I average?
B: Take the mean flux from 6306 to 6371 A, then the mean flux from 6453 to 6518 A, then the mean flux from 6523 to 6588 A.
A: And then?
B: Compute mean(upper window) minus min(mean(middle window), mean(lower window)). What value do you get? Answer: 0.39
